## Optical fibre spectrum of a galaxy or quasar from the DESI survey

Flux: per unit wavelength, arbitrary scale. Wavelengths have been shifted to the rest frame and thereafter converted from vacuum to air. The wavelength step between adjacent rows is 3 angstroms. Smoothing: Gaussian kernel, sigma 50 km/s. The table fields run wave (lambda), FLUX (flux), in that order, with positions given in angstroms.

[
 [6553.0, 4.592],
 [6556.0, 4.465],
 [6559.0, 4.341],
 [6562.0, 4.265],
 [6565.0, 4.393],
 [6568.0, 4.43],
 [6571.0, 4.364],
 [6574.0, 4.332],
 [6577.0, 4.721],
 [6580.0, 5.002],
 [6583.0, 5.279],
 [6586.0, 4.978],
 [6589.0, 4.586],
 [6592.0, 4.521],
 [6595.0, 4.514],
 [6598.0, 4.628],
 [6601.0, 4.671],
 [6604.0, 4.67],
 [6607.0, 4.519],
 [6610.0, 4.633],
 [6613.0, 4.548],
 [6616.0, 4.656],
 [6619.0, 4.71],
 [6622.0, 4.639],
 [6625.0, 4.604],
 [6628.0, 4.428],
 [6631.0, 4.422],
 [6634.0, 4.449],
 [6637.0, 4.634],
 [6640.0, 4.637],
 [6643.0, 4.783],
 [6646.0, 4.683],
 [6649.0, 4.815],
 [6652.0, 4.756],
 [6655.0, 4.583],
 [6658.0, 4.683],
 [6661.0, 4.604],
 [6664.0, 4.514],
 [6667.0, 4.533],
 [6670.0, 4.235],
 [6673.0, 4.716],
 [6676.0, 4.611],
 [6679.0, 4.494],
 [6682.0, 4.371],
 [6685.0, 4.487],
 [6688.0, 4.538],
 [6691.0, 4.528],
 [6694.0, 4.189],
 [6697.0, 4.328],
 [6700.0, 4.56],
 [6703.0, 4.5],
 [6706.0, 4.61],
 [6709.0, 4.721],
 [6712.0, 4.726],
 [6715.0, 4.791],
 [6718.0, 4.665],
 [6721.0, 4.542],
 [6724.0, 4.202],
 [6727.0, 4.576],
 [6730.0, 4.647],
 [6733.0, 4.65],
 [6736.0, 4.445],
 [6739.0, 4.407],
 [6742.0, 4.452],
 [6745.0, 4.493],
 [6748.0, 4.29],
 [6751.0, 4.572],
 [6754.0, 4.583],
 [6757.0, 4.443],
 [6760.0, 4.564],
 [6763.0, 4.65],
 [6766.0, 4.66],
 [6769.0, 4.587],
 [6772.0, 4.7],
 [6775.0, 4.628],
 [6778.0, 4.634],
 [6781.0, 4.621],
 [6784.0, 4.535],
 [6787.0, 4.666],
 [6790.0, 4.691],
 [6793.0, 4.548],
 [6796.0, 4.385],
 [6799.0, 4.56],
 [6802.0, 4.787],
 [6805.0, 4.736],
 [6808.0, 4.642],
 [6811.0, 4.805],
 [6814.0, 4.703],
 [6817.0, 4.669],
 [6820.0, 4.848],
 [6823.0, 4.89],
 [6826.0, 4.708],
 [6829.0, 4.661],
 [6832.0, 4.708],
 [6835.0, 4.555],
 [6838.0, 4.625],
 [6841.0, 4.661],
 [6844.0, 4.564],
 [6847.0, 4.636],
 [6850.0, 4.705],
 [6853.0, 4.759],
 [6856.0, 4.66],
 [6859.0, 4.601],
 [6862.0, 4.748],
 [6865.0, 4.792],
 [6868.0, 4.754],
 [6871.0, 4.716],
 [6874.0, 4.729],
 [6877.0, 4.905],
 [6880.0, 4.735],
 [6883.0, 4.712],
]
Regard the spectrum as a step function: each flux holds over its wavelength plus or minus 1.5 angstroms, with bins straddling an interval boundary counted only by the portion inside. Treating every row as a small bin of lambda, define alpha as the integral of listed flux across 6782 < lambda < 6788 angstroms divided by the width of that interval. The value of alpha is 4.60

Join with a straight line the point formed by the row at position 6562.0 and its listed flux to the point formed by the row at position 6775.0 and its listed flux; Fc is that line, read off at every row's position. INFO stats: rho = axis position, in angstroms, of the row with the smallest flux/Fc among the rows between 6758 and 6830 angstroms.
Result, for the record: 6796.0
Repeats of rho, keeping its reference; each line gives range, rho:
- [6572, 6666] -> 6631.0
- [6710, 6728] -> 6724.0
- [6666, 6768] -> 6724.0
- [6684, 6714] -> 6694.0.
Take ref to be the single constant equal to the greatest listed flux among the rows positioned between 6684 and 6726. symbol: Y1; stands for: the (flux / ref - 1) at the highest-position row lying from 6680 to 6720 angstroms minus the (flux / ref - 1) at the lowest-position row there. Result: 0.06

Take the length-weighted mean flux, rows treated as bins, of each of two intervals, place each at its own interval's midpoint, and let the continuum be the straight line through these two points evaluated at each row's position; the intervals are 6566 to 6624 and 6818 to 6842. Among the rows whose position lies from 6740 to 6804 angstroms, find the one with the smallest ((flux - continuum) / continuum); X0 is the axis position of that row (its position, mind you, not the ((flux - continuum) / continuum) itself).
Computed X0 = 6748.0 angstroms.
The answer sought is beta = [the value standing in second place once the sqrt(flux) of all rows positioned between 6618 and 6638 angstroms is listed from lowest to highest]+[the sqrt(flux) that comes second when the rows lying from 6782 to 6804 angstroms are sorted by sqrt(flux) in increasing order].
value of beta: 4.23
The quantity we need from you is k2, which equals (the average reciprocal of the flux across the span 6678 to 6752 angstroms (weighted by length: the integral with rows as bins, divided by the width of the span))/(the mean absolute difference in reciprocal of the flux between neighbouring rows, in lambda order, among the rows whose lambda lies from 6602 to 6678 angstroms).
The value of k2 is 40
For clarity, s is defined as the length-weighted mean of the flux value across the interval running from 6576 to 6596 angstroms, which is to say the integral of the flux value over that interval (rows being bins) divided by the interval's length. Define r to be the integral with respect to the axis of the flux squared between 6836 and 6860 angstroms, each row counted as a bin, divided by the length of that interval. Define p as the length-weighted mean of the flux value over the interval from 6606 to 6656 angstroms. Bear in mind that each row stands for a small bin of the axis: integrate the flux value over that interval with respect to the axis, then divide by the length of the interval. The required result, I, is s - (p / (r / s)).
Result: 3.78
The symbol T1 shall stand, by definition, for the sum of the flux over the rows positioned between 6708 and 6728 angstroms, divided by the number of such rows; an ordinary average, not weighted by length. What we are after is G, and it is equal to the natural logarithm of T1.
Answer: 1.527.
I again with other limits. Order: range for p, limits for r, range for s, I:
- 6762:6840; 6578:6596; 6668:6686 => 3.59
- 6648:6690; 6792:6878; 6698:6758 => 3.60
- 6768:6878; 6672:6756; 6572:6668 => 3.59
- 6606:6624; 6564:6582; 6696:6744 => 3.55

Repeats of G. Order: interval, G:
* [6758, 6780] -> 1.533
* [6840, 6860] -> 1.538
